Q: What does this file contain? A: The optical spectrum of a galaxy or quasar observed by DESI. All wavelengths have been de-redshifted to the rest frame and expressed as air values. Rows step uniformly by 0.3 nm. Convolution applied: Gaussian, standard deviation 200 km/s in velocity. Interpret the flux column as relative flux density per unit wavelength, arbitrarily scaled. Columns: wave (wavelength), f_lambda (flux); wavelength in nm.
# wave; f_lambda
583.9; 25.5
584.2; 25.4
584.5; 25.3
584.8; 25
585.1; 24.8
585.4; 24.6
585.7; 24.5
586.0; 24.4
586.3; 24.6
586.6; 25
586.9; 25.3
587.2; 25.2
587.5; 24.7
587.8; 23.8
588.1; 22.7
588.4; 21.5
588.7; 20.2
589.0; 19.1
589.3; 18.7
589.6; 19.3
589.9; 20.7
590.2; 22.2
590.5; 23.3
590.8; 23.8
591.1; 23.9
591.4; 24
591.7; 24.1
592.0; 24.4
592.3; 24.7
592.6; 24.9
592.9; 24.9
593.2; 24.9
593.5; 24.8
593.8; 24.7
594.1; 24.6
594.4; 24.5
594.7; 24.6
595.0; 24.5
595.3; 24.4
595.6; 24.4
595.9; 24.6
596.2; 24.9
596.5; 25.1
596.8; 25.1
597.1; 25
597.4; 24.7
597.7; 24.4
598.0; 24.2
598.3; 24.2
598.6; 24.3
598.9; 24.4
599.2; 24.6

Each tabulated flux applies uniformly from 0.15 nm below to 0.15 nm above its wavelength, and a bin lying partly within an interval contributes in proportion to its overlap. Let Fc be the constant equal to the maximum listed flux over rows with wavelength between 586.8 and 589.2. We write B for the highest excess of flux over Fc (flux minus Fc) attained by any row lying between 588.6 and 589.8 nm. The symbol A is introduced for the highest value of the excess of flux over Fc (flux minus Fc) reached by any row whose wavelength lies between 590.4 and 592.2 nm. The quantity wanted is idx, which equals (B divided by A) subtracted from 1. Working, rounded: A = -0.90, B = -5.1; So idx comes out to -4.7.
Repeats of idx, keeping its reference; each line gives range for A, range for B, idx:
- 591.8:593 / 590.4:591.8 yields -2.0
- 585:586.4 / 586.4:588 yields 1.0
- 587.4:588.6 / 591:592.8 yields 0.3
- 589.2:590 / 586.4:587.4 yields 1.0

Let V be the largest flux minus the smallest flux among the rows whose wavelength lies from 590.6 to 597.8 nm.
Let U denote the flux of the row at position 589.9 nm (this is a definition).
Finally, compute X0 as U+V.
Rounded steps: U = 20.7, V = 1.3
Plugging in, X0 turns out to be 22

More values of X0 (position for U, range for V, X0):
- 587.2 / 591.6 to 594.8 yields 26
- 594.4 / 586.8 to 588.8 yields 30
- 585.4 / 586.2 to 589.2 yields 31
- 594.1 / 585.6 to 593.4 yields 31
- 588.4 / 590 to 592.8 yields 24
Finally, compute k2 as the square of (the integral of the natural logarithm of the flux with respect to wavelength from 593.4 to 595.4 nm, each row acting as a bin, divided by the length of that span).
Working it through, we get 10.3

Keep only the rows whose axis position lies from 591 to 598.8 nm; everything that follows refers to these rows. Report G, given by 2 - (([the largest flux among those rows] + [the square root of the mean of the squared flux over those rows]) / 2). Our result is -22.8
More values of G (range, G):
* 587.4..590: -21.0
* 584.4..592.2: -22.3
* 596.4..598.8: -22.9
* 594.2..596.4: -22.7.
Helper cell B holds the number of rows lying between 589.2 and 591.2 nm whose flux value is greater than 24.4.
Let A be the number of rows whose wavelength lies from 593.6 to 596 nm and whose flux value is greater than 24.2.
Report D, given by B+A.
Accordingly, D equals 8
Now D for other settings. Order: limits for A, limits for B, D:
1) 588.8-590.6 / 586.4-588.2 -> 4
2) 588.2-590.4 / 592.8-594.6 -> 6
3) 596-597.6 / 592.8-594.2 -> 10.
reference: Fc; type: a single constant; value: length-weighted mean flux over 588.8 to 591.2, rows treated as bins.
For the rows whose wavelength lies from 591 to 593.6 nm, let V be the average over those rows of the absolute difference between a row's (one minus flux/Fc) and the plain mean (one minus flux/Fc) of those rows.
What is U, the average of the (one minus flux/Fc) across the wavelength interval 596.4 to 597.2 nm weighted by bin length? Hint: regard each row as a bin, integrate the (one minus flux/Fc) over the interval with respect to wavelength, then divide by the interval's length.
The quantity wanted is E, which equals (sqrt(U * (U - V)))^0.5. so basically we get 0.43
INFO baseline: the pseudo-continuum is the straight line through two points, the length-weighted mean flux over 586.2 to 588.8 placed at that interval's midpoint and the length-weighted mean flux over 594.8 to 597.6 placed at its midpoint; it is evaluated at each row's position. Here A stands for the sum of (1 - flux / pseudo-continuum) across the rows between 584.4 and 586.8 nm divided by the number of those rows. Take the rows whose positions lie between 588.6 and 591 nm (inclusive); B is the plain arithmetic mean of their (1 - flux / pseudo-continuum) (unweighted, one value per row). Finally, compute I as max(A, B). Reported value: 0.13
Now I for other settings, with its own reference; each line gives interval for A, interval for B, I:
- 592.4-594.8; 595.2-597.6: 0.00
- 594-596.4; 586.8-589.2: 0.04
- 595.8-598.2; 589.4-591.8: 0.06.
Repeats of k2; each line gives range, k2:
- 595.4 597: 10.3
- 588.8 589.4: 8.7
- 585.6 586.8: 10.3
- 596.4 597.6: 10.3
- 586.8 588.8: 9.9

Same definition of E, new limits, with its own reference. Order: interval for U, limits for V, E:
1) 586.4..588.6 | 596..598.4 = 0.36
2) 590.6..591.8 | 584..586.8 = 0.36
